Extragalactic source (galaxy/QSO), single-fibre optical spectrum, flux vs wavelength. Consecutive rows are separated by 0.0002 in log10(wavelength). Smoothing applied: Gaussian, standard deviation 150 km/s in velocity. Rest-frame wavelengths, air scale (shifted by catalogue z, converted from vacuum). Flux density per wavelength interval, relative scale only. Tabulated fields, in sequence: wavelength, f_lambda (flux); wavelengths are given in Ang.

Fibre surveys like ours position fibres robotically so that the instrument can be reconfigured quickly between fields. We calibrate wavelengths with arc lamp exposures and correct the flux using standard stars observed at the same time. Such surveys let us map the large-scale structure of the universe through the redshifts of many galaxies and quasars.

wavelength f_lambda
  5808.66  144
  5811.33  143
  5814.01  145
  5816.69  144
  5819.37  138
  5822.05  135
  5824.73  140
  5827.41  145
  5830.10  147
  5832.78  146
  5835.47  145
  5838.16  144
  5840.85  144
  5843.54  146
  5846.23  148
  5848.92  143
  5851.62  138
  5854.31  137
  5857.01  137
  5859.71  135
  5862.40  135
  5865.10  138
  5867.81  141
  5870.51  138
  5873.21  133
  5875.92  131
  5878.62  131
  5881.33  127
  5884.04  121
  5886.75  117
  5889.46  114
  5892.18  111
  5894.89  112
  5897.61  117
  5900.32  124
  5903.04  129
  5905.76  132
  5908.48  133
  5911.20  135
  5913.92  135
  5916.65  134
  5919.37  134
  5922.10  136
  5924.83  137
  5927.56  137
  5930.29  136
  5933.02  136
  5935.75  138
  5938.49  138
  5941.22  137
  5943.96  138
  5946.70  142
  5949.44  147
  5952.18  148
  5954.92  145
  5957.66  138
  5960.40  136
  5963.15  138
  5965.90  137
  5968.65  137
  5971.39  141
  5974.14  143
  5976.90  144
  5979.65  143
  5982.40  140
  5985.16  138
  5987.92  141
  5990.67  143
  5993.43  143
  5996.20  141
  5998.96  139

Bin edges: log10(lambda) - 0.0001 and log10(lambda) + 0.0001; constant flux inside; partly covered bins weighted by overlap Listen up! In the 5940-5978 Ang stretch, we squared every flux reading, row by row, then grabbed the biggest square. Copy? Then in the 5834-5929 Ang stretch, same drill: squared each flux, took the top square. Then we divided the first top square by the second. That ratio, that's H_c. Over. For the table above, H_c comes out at 1.00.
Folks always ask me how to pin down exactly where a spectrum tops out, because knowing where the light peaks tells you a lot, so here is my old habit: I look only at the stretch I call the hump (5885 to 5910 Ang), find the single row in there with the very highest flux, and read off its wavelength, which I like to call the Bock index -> 5908.48 Ang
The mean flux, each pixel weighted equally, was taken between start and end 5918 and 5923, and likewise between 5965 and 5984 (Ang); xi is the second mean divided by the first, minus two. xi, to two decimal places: -0.96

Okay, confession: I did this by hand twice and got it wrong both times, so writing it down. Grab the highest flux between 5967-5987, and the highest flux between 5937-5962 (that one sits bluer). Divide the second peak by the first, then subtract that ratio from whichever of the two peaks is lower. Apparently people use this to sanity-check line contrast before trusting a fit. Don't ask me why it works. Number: 143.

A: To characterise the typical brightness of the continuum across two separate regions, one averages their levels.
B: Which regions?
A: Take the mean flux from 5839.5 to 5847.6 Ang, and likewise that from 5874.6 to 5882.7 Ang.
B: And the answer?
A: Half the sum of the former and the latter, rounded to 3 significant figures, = 138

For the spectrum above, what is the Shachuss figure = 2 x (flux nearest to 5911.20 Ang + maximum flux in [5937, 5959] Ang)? 566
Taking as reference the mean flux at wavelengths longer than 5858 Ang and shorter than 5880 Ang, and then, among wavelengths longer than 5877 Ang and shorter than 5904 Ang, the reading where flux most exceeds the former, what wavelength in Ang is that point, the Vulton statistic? 5878.62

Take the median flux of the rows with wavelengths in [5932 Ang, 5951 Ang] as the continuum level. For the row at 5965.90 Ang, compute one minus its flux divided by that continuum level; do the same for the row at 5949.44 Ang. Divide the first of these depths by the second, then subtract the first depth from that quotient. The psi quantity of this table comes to -0.12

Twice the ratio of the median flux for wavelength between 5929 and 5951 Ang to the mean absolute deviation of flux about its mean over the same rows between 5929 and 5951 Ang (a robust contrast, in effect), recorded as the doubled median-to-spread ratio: 100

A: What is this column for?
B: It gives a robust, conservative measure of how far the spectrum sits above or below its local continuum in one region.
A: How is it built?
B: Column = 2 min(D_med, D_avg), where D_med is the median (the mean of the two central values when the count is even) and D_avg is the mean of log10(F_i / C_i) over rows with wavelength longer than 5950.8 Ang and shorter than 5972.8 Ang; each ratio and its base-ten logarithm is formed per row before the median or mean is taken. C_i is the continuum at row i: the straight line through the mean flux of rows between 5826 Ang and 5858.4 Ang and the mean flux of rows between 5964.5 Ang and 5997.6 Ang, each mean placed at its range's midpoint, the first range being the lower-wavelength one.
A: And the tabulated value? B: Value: -0.020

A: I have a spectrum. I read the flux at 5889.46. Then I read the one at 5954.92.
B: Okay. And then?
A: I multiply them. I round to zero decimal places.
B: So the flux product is 16530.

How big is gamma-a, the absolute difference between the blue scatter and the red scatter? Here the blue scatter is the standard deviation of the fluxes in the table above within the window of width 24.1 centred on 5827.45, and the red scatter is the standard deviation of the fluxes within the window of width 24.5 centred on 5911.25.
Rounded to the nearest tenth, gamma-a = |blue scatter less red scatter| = 0.3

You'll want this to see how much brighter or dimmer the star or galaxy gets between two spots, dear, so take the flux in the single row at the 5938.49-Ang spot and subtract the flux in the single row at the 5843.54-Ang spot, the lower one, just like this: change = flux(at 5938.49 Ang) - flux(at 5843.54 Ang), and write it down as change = -8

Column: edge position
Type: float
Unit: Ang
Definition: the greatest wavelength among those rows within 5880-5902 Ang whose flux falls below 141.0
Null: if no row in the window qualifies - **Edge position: 5900.32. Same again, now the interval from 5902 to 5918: 5916.65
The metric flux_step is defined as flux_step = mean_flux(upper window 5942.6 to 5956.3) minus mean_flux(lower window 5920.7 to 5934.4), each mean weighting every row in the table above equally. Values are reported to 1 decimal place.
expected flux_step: 7.6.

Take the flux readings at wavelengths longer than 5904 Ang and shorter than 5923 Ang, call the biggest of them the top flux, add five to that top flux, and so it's 141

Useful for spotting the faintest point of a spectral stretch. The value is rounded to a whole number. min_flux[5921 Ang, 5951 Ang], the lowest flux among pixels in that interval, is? 136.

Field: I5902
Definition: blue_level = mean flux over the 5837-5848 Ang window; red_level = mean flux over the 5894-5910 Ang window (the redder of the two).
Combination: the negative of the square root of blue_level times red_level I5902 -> -135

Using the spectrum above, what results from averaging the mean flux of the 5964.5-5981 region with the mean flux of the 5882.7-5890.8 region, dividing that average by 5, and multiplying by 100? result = 2582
